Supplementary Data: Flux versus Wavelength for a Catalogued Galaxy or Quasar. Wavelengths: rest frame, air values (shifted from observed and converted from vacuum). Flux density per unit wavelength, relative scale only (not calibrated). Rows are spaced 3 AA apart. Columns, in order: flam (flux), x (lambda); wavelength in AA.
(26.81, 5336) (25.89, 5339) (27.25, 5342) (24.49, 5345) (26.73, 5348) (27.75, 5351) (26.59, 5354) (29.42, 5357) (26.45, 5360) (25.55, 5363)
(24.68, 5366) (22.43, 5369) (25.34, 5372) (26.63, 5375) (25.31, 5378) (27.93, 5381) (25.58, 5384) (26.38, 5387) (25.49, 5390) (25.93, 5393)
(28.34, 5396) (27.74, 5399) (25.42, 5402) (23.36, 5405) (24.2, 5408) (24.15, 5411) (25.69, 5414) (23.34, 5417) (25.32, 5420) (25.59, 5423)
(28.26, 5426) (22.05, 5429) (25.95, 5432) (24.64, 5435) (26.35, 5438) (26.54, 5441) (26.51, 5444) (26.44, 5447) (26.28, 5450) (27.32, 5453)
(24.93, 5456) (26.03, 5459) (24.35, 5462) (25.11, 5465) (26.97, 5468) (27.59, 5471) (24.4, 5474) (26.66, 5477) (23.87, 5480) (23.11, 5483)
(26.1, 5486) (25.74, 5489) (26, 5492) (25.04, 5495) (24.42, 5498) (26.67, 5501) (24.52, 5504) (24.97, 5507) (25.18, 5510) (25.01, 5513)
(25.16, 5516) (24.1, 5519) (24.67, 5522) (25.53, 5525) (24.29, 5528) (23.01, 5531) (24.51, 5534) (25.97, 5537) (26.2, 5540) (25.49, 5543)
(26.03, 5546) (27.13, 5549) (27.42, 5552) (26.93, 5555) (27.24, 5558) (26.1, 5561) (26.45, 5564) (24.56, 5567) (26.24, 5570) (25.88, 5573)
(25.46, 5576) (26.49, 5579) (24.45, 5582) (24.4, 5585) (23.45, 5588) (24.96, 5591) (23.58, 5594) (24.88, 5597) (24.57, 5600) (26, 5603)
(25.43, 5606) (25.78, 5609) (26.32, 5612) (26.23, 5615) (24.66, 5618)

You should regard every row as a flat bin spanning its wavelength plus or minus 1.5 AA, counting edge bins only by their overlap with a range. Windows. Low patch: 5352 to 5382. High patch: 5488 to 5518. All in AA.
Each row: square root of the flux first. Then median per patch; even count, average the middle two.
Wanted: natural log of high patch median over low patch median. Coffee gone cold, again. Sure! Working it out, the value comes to -0.018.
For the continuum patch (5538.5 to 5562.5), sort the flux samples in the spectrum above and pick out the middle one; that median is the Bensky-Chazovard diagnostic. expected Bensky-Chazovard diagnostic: 26.6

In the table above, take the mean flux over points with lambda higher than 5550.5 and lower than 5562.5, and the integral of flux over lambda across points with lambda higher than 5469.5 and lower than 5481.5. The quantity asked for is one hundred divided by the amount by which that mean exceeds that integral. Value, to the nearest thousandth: -0.356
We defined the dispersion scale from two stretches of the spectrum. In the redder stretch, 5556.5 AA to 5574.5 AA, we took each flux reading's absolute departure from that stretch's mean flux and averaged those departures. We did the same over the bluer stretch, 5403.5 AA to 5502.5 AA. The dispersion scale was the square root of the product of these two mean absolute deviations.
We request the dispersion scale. 0.81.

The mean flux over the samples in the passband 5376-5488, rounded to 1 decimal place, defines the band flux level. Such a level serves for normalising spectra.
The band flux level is 25.7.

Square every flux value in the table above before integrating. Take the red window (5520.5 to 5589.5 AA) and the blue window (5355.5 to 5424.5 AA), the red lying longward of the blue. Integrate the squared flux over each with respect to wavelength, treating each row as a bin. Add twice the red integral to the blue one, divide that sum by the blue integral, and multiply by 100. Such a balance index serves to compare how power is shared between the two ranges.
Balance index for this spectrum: 298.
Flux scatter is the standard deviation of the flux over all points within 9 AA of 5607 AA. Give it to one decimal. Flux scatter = 0.6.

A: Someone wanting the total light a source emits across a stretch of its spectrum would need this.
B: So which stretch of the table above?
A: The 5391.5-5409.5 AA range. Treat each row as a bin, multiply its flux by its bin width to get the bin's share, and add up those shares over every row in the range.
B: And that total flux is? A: 465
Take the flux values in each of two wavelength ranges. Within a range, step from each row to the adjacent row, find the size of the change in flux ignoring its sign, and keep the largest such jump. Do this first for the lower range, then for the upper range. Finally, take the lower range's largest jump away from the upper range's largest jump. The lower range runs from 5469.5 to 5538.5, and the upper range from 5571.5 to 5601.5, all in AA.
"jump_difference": -1.15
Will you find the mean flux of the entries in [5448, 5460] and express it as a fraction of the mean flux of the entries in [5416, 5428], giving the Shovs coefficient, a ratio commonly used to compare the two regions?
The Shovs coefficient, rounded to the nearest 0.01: 1.02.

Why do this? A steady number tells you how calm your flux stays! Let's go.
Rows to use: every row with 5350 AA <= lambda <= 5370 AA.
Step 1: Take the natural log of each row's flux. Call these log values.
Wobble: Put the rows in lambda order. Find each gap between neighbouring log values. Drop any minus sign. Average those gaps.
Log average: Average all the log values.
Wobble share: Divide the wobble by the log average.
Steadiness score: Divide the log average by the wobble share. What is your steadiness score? 154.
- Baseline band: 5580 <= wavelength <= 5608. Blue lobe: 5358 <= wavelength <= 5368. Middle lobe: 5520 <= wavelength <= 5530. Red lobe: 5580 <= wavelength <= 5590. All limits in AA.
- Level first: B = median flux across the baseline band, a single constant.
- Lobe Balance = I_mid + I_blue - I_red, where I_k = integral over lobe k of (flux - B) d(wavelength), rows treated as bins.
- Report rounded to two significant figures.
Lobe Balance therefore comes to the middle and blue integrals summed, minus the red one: 15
